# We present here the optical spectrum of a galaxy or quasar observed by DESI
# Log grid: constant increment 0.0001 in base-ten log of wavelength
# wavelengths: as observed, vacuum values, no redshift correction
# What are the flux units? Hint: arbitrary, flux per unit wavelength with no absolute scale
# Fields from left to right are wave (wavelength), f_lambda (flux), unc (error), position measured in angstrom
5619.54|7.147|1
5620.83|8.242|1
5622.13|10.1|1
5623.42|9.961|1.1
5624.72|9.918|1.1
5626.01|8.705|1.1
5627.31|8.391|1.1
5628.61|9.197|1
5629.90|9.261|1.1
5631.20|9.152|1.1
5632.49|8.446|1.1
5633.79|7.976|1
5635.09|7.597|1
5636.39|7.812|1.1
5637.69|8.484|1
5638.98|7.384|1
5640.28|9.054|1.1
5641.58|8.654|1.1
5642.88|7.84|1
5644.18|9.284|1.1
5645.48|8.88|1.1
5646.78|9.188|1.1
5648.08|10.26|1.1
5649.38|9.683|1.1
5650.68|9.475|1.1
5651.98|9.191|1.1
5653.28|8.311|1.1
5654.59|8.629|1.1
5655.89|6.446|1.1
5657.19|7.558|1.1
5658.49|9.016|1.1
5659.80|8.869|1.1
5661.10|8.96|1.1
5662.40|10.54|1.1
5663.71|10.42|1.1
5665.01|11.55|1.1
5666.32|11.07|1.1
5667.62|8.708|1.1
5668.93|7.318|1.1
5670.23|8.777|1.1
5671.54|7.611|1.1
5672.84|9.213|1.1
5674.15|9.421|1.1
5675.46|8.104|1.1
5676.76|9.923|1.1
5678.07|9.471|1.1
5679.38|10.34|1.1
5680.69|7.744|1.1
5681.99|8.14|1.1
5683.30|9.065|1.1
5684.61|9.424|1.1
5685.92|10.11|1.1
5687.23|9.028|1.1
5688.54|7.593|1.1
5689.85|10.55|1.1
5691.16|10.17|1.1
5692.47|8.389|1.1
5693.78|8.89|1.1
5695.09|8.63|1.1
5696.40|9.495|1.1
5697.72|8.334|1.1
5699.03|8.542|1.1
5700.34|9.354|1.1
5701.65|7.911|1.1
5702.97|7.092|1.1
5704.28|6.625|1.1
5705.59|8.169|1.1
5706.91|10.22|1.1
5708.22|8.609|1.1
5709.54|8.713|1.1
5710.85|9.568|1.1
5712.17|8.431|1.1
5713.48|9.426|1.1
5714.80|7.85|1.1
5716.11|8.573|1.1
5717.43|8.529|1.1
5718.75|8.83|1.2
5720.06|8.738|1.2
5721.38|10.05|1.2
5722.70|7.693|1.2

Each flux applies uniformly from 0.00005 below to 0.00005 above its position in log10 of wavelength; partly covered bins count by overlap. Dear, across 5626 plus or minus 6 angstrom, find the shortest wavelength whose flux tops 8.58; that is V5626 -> 5622.13 angstrom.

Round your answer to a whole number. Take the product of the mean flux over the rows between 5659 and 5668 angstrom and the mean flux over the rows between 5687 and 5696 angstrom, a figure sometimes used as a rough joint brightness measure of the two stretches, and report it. 91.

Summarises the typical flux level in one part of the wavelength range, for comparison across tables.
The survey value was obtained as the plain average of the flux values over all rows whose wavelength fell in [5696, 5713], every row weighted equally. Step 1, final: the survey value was 8.54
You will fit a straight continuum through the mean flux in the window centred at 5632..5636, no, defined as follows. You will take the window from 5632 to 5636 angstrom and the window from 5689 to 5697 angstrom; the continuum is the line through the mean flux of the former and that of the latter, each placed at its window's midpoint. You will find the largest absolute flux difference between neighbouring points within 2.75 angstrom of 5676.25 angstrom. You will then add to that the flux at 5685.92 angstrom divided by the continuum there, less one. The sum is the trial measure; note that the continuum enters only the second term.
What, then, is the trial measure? 1.9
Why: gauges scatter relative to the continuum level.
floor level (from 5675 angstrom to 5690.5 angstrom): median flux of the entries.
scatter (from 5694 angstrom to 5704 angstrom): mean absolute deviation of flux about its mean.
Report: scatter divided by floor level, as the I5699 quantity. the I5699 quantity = 0.065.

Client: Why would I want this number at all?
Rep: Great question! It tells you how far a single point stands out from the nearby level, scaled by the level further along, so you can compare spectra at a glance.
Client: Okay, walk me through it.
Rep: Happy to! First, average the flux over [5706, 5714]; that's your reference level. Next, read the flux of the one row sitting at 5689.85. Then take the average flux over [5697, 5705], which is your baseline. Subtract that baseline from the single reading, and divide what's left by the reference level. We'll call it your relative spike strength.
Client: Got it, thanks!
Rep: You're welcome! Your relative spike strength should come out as 0.28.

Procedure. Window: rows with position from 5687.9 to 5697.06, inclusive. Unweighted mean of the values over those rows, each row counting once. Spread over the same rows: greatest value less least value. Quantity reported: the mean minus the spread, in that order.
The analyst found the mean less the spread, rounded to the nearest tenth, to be 6.1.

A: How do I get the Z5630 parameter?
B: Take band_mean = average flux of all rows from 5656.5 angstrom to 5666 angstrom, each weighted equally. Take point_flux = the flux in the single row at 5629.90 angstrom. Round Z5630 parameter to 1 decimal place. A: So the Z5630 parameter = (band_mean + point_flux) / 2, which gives 9.4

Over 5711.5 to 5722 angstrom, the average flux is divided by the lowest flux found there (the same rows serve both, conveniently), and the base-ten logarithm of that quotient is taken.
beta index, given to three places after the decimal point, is 0.050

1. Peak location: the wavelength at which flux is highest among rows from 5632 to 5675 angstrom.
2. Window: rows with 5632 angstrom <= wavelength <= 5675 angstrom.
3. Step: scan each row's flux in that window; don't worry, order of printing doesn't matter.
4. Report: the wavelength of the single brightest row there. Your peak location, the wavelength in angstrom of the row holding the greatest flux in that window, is 5665.01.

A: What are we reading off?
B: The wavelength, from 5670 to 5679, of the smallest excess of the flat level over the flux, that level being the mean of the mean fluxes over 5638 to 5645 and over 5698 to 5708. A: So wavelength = 5676.76 angstrom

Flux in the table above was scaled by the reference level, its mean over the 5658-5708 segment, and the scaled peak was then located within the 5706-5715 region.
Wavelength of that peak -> 5706.91 angstrom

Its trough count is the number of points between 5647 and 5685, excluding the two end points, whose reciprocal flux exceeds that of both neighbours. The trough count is 9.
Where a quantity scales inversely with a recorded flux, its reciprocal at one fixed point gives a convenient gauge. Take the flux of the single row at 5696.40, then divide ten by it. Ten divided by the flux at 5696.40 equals 1.05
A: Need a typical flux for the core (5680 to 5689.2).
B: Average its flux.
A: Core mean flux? 8.7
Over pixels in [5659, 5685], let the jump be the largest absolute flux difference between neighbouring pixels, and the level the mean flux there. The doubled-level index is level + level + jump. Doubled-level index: 21.1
